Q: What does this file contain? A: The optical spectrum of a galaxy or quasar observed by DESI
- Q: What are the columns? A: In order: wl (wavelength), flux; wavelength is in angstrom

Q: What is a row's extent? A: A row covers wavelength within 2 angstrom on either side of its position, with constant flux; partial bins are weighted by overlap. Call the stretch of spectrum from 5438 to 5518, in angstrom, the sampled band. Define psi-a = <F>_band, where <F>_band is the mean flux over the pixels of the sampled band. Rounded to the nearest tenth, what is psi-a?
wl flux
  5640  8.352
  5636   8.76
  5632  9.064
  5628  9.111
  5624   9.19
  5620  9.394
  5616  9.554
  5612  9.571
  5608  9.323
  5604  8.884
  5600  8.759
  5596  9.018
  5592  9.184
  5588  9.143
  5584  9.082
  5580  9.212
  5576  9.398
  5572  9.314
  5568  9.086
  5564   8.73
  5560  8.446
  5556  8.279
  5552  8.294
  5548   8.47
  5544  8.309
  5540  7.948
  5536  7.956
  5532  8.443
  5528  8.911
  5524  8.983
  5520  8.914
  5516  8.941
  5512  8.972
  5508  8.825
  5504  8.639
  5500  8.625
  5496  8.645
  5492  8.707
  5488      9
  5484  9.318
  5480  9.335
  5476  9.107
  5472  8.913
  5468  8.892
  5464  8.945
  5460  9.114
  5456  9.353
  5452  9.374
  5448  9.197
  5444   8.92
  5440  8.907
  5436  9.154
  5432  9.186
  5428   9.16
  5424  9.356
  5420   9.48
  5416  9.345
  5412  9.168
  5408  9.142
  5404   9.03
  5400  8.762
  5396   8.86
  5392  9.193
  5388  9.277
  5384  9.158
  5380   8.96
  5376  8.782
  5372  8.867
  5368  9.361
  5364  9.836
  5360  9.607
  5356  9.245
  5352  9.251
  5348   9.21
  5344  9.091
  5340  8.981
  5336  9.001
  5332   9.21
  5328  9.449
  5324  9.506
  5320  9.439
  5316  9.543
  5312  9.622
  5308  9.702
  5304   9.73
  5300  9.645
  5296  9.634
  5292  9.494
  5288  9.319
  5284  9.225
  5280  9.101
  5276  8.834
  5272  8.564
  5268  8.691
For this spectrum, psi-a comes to 9.0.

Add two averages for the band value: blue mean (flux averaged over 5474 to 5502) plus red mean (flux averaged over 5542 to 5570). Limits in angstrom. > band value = 17.5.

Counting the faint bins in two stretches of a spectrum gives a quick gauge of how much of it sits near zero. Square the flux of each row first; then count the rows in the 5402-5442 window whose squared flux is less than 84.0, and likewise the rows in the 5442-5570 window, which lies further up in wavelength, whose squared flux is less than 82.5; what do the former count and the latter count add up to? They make 29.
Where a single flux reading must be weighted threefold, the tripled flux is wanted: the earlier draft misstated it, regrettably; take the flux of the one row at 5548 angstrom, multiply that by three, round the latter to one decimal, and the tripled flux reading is 25.4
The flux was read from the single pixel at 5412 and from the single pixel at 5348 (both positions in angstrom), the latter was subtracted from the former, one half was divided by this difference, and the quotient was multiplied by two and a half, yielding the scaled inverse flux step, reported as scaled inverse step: -30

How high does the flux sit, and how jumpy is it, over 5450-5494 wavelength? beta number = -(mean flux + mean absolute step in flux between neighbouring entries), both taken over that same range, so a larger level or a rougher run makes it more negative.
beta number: -9.25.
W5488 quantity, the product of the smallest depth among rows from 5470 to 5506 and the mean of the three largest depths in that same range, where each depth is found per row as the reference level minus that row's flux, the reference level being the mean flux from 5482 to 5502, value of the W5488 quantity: -0.11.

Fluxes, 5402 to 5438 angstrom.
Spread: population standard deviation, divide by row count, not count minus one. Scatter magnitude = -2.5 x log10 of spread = 2.2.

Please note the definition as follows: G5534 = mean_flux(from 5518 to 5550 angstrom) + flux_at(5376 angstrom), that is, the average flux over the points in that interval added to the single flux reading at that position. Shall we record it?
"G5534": 17.3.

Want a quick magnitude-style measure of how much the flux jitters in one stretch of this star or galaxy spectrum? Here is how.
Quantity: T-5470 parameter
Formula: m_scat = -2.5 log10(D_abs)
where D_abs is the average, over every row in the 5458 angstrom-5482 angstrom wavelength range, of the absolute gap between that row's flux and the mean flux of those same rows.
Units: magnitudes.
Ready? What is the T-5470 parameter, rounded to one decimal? 2.2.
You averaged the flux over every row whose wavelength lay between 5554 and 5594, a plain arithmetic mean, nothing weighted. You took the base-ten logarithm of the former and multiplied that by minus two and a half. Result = -2.38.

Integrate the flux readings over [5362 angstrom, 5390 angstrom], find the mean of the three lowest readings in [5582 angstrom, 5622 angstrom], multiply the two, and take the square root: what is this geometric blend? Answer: 48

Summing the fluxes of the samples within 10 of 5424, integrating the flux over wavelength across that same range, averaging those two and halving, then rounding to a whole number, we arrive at 58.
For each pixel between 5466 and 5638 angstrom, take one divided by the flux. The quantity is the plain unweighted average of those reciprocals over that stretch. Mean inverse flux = 0.113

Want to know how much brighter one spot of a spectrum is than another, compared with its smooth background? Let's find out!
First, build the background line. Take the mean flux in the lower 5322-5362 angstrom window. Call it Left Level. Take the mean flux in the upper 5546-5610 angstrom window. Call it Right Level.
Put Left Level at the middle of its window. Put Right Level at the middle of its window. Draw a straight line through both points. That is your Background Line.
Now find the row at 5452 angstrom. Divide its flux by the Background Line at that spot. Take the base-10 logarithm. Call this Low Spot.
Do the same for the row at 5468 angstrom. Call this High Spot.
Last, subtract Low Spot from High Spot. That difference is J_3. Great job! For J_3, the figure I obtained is -0.022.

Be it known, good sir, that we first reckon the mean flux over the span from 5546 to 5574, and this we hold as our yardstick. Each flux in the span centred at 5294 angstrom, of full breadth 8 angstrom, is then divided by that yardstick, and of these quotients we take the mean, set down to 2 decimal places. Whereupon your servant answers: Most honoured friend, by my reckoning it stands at 1.10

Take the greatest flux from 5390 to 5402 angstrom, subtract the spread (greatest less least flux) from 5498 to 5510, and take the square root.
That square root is 2.999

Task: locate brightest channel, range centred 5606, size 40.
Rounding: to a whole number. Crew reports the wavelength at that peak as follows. 5612 angstrom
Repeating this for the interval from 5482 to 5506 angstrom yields 5484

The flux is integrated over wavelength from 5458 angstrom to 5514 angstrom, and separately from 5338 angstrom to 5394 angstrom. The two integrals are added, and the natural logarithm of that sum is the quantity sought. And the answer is 6.92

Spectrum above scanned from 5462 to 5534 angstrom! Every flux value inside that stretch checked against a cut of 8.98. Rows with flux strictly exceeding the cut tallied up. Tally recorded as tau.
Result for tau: 5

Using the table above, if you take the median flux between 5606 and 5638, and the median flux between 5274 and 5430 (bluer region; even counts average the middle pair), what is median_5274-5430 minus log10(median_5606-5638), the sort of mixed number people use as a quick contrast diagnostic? 8.28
